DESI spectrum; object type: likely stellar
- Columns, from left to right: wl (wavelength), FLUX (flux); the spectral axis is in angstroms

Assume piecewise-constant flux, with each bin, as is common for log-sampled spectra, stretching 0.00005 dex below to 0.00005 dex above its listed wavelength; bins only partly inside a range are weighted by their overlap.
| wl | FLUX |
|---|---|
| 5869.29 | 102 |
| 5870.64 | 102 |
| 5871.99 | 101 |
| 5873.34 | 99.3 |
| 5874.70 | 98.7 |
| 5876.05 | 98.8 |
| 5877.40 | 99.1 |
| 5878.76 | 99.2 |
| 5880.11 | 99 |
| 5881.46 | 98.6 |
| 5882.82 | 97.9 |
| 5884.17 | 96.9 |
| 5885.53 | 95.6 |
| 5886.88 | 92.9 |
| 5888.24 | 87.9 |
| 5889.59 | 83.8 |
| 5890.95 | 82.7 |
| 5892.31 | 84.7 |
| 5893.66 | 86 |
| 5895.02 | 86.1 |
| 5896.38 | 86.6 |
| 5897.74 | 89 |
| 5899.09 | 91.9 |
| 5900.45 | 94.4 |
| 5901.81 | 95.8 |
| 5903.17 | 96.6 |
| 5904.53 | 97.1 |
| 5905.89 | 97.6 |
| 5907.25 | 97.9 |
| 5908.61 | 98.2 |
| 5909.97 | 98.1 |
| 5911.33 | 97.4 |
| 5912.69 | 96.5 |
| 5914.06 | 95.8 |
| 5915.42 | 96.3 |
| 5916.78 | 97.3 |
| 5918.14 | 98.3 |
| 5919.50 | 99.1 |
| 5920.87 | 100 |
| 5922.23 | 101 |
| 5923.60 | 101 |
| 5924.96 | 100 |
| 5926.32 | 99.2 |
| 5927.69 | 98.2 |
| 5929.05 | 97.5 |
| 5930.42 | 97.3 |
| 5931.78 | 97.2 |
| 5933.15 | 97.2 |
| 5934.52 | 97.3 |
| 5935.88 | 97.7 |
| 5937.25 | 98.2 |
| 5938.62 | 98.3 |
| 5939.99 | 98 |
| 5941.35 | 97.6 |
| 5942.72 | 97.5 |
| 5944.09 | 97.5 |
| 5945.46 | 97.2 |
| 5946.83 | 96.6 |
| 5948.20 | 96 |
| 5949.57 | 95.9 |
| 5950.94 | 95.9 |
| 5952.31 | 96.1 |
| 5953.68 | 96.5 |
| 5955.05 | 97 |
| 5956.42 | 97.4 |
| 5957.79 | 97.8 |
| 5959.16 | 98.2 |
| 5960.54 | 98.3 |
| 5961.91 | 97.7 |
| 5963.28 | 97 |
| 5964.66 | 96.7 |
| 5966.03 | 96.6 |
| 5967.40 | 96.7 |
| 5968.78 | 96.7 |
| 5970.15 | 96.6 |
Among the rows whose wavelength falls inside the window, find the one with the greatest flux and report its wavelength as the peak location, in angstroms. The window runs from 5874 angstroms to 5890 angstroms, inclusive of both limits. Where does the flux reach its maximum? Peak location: 5878.76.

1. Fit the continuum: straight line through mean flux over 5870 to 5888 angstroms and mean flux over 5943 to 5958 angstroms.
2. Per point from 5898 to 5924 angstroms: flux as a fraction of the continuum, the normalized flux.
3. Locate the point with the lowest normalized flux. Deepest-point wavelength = 5899.09 angstroms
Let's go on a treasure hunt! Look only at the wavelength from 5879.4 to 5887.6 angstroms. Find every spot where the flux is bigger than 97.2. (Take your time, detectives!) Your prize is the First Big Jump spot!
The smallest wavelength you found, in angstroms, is 5880.11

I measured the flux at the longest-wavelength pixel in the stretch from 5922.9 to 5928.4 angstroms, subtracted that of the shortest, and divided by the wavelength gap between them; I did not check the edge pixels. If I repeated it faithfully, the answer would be -0.7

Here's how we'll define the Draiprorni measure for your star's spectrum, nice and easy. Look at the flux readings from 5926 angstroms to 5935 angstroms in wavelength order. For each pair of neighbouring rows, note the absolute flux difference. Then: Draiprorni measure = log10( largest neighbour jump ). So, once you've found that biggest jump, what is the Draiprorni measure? 0.0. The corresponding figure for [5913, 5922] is 0.0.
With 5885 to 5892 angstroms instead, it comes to 0.7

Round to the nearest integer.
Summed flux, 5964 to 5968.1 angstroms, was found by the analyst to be 290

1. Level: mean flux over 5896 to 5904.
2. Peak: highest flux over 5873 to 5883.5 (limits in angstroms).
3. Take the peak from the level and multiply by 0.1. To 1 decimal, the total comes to -0.7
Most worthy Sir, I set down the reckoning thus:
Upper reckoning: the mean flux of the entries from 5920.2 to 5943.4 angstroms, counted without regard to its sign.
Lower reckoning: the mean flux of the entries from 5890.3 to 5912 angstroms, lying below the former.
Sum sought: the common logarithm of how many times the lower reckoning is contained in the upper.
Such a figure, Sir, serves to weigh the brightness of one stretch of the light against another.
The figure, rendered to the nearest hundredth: 0.03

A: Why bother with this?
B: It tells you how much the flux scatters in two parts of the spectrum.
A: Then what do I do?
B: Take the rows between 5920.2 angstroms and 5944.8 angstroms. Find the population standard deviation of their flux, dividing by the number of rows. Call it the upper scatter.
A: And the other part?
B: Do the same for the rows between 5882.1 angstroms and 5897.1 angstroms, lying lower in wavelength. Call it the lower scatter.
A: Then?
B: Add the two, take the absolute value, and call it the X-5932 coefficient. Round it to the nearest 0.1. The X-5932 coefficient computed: 6.6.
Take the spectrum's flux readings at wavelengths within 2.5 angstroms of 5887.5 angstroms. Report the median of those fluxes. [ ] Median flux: 90.4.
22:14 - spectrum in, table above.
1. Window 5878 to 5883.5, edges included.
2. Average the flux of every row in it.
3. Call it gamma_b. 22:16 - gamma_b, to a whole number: 99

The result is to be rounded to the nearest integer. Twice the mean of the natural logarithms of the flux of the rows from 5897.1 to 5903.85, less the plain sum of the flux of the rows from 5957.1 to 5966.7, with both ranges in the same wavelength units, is -673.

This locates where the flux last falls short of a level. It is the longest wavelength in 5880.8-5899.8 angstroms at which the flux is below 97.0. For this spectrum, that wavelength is 5899.09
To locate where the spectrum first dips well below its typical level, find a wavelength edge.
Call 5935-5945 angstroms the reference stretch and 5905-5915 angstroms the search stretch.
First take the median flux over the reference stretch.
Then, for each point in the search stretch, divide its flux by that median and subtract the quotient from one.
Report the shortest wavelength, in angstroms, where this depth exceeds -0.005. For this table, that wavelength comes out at 5905.89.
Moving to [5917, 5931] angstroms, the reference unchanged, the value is 5929.05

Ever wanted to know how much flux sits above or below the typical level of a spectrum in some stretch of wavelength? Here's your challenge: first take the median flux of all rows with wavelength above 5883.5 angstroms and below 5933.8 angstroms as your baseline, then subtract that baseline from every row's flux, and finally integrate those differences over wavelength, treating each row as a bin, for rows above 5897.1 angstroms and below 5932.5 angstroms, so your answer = 6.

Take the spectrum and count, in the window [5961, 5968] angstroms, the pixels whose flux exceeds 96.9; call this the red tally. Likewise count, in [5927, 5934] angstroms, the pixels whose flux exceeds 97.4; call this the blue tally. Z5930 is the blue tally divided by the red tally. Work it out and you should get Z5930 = 1.0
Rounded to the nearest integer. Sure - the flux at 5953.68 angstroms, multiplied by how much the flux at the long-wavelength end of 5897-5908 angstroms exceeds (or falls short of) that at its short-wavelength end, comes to 859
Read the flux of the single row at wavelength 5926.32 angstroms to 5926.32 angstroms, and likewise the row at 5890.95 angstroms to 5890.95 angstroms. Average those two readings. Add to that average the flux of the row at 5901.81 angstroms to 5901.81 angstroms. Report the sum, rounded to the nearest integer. 187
